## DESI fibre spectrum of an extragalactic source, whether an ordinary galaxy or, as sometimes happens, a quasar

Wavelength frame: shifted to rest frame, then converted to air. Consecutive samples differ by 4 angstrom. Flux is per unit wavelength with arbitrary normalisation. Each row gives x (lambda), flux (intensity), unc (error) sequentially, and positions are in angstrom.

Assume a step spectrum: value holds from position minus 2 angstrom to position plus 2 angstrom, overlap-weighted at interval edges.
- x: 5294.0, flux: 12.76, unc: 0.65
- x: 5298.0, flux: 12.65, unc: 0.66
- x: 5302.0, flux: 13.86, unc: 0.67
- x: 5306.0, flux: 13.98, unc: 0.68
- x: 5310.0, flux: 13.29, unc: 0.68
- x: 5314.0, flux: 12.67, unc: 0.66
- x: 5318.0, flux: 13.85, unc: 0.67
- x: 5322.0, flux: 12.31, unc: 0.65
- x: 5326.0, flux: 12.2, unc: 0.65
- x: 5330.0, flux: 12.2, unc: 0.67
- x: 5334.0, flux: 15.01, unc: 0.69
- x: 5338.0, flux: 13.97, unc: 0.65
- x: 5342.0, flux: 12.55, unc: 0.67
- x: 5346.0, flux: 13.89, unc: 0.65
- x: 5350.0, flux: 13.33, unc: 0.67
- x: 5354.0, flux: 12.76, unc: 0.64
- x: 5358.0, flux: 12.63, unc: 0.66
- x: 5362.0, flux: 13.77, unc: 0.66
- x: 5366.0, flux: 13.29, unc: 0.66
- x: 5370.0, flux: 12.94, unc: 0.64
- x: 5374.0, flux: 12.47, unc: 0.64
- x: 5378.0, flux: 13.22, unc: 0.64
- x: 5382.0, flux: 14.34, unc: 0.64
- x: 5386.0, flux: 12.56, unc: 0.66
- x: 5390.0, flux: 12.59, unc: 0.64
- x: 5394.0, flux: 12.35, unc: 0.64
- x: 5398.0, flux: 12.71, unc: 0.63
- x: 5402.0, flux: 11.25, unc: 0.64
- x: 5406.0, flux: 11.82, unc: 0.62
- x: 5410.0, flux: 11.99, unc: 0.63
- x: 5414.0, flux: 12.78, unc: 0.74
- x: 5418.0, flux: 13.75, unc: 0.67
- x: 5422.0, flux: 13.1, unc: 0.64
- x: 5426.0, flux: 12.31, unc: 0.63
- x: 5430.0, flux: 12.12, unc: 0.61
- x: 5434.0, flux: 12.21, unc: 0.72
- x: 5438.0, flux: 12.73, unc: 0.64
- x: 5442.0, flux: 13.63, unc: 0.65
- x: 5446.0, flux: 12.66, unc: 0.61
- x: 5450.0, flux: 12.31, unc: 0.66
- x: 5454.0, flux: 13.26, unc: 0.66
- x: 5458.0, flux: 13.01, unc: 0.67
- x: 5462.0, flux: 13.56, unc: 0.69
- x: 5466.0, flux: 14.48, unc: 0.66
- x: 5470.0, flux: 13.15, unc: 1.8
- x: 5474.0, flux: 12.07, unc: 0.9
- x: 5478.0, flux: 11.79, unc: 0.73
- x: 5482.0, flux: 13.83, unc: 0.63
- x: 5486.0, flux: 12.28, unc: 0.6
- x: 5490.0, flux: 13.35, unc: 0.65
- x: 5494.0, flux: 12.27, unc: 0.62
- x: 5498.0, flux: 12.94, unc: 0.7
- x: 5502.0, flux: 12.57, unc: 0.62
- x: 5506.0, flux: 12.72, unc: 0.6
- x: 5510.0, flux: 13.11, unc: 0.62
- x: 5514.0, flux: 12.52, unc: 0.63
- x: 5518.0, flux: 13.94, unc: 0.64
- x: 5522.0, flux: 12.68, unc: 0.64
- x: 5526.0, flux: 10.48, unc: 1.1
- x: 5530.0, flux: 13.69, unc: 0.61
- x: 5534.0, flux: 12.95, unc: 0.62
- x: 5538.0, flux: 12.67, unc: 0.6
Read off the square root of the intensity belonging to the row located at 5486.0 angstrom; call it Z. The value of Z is 3.50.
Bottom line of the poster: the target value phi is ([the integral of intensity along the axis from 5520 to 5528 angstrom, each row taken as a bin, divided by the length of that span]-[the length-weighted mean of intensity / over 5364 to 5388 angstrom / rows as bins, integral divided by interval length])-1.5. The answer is -3.1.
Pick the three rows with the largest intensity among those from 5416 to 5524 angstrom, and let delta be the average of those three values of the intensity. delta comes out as 14.1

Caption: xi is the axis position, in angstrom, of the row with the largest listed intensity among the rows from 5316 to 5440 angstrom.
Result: 5334.0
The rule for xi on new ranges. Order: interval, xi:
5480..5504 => 5482.0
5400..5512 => 5466.0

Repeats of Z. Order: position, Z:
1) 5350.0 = 3.65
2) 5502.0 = 3.55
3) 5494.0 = 3.50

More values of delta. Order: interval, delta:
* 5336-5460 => 14.1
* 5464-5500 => 13.9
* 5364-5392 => 13.6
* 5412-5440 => 13.2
